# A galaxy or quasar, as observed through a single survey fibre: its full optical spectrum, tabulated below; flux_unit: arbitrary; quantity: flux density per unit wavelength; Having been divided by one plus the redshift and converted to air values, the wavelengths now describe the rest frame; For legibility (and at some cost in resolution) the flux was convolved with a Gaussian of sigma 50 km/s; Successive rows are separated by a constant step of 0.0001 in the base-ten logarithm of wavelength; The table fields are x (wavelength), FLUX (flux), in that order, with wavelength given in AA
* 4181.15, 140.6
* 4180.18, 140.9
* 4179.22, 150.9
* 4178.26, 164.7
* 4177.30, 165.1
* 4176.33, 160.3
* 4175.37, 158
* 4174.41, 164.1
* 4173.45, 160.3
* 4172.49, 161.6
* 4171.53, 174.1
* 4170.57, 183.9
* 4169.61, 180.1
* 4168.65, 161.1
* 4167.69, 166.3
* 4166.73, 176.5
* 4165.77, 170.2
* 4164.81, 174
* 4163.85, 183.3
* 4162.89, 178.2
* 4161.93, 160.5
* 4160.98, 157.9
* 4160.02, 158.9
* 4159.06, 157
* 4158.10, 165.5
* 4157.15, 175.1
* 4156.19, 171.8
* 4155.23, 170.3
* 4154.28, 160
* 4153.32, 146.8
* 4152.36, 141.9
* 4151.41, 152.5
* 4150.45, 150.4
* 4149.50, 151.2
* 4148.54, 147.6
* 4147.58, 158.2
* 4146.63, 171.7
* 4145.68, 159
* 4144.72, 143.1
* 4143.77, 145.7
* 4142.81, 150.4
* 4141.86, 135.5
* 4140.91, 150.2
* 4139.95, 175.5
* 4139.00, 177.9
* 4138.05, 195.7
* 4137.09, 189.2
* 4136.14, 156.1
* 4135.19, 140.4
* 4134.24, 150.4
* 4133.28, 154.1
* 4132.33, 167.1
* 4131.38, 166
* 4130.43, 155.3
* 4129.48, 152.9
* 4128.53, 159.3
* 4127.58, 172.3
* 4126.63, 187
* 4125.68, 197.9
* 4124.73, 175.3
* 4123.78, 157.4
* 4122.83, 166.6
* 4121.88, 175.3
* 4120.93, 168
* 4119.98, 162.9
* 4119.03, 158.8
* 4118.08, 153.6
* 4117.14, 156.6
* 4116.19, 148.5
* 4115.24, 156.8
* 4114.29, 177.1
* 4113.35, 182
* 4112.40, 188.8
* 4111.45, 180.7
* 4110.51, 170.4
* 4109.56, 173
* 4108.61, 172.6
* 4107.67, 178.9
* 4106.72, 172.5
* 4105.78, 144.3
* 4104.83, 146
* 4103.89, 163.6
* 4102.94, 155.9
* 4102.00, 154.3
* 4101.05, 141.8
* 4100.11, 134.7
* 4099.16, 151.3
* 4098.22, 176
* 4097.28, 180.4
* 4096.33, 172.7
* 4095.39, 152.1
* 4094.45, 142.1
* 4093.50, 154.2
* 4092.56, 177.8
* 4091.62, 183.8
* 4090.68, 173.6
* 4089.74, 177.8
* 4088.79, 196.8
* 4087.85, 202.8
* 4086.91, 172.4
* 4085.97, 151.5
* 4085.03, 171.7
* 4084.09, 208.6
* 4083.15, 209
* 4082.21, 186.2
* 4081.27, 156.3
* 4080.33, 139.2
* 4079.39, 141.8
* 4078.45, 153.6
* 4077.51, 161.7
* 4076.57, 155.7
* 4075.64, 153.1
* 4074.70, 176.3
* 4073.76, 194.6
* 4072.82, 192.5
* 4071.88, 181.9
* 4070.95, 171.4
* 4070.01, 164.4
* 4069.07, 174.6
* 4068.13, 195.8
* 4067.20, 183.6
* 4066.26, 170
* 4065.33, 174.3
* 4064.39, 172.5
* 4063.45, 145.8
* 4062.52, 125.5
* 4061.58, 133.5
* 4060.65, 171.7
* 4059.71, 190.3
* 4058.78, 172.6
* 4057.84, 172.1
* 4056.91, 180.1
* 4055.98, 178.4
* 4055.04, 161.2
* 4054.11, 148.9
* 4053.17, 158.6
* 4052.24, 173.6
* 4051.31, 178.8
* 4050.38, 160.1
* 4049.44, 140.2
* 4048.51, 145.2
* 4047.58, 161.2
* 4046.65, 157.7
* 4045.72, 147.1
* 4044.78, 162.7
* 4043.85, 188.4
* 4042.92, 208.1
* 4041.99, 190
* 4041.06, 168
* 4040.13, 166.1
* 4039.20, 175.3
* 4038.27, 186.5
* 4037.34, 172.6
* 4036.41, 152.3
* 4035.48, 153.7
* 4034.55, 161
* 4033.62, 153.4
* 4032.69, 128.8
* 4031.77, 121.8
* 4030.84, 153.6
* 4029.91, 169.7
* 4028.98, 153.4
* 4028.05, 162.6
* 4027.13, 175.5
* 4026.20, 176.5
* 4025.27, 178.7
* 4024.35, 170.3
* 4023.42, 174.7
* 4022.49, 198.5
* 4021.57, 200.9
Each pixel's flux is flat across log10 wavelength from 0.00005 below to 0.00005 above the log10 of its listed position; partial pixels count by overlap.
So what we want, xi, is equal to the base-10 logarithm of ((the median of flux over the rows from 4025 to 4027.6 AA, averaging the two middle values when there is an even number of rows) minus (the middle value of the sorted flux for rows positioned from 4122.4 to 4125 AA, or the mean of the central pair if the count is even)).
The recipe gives 1.0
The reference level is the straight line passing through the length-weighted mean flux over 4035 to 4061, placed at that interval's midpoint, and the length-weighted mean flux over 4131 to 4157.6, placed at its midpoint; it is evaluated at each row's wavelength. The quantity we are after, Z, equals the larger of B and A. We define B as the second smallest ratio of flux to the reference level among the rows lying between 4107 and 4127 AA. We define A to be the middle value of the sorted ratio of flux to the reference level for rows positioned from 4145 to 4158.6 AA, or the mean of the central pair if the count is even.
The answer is 1.00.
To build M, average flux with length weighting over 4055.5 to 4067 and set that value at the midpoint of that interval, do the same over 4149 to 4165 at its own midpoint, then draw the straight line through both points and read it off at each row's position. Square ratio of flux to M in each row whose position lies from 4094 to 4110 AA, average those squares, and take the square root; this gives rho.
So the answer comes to 0.98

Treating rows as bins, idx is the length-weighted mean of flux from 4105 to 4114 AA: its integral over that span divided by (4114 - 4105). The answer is 173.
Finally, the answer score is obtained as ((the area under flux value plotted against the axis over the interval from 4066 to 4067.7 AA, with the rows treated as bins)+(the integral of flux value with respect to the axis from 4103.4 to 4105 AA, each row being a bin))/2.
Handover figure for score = 277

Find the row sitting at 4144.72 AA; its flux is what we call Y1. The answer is 143.1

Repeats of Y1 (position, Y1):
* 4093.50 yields 154.2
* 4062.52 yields 125.5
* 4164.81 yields 174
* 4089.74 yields 177.8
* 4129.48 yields 152.9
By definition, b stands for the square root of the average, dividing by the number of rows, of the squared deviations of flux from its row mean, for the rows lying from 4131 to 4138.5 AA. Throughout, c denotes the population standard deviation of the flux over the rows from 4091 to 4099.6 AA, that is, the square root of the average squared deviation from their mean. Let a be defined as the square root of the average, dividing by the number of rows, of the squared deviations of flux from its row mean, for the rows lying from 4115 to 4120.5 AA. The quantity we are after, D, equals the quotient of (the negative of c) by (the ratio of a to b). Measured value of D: -59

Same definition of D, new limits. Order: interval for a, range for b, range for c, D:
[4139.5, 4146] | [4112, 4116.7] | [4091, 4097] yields -20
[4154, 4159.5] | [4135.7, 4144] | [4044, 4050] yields -26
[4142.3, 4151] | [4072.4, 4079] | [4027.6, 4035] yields -32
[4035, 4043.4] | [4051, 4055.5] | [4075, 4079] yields -2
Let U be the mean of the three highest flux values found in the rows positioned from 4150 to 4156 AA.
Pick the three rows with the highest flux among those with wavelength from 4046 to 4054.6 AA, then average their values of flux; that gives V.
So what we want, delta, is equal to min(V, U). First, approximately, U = 161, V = 171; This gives 160.9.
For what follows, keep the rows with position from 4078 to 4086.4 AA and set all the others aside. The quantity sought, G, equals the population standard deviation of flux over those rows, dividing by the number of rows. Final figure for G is 25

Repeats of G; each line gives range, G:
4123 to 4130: 15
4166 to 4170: 8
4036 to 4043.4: 16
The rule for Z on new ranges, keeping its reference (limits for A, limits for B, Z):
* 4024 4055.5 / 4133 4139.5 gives 0.96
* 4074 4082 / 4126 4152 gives 0.93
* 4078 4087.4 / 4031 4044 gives 0.99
